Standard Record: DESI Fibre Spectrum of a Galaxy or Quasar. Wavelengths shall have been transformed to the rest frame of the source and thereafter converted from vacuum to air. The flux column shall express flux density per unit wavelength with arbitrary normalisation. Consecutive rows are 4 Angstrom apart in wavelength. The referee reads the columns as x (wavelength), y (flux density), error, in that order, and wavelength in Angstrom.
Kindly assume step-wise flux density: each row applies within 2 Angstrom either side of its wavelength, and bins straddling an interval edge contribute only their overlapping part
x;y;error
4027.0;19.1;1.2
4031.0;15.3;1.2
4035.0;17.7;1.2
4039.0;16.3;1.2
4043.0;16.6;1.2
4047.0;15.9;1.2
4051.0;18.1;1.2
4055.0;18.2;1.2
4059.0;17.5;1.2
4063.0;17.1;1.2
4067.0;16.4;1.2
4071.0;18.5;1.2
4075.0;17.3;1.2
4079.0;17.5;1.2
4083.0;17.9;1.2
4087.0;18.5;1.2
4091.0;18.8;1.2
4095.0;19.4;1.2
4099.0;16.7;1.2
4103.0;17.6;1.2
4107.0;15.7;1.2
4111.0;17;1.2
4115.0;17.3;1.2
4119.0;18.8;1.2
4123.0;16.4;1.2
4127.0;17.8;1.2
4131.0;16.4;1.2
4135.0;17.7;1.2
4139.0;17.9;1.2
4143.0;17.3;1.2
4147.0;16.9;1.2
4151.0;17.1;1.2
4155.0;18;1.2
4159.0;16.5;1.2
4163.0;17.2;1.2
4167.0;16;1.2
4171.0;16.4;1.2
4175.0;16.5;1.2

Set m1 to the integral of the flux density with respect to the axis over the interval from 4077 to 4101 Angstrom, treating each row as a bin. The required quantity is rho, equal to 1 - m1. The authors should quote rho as -434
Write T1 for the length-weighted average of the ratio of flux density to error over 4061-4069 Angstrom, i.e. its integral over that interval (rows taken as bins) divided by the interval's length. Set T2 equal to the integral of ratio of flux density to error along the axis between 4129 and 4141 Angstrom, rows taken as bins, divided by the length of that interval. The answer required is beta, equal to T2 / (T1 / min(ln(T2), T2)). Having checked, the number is 2.76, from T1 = 13.96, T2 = 14.4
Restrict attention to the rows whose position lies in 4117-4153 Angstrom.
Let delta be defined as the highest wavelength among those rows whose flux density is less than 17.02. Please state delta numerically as 4147.0 Angstrom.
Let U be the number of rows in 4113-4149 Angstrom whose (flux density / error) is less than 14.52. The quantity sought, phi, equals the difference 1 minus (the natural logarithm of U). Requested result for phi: -0.61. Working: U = 5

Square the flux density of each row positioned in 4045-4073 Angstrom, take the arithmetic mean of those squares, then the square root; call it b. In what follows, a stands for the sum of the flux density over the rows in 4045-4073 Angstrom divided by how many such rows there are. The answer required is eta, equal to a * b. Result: 303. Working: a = 17.4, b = 17.4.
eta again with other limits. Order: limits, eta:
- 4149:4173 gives 285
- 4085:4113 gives 313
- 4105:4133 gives 291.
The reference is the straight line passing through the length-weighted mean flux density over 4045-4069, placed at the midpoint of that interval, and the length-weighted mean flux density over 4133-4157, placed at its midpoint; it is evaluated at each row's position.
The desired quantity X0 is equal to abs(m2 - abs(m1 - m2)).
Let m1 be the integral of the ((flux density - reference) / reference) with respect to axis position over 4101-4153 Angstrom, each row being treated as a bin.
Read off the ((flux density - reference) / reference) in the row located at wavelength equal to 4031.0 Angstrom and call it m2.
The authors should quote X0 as 0.60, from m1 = -0.6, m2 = -0.11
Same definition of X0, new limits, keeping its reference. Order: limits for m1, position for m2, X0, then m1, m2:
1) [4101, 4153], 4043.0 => 0.60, -0.6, -0.03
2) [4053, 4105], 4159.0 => 1.71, 1.6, -0.06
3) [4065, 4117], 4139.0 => 0.78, 0.8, 0.02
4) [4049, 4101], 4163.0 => 1.79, 1.7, -0.02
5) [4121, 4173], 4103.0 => 1.32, -1.3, 0.01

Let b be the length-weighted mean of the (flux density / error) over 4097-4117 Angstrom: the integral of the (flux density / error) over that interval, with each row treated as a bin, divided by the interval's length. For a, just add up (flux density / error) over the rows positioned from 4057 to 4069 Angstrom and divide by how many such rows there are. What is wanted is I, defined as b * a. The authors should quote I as 199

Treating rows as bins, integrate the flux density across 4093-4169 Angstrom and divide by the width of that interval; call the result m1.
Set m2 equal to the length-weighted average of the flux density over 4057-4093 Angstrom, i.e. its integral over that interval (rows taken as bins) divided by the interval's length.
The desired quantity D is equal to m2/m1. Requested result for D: 1.03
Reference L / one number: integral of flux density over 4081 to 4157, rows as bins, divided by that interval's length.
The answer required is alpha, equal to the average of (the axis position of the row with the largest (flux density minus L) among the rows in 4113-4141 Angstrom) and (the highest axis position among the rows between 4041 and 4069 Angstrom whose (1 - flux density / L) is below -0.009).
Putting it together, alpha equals 4087 Angstrom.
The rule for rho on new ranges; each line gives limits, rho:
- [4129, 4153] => -412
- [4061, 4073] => -207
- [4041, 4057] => -274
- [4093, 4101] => -143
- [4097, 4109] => -199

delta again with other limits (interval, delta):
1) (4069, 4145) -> 4131.0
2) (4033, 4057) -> 4047.0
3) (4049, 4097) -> 4067.0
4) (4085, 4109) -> 4107.0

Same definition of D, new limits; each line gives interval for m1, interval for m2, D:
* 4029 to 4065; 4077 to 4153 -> 1.03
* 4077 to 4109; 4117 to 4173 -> 0.97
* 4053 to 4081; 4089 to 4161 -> 0.99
